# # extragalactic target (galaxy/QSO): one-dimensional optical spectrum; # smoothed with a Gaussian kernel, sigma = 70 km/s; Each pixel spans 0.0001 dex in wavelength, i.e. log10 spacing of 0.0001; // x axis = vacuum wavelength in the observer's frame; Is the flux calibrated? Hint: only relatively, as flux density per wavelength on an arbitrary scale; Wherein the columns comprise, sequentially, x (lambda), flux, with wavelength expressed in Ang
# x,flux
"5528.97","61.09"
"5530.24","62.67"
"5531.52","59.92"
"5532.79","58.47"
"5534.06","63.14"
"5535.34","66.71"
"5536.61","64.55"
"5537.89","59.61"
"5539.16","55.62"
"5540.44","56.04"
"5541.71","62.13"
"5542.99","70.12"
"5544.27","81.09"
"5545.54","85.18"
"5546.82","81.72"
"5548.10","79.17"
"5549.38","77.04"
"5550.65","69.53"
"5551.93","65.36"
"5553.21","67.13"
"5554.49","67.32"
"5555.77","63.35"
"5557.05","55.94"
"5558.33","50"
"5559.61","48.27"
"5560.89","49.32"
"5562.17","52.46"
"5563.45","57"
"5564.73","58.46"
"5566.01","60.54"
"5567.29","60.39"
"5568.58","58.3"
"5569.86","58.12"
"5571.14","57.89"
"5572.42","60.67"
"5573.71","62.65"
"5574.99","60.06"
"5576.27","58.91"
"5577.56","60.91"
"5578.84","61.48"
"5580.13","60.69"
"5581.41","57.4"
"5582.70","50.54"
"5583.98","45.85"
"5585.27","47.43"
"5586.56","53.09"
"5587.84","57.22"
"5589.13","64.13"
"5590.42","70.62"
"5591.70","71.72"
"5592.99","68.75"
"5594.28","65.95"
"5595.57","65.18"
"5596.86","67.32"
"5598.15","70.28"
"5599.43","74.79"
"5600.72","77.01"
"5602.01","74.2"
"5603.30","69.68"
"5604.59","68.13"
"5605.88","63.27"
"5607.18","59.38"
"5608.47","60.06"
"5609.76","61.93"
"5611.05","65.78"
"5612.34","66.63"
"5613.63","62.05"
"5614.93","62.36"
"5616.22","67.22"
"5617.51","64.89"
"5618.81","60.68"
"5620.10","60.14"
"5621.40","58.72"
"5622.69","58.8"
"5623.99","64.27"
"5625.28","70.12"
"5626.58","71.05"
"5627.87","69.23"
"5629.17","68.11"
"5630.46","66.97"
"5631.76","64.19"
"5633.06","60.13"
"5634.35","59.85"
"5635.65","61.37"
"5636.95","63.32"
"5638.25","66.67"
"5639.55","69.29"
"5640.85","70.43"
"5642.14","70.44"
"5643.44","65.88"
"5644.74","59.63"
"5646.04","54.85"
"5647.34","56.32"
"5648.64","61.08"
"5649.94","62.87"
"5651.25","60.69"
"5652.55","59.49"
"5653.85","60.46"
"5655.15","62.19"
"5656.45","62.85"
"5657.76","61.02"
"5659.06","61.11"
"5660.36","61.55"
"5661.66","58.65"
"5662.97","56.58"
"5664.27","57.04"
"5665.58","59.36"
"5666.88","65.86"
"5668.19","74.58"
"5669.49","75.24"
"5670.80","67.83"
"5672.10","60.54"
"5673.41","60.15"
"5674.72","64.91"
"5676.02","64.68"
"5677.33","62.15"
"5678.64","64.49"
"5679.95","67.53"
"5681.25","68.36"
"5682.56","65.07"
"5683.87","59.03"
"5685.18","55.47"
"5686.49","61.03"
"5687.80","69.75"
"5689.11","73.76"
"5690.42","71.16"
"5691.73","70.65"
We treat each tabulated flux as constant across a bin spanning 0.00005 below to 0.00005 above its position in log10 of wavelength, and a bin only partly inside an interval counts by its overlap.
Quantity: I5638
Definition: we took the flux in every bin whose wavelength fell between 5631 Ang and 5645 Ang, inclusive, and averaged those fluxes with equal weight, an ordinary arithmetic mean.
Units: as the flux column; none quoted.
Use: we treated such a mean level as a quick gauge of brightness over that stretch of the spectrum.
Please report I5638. 65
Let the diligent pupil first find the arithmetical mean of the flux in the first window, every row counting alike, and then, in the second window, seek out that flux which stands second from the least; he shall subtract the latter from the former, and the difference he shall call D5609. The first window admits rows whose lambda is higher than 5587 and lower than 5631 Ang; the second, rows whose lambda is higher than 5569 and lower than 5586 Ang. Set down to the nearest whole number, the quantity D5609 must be 19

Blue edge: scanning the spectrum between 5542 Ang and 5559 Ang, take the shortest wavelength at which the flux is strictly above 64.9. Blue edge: 5542.99 Ang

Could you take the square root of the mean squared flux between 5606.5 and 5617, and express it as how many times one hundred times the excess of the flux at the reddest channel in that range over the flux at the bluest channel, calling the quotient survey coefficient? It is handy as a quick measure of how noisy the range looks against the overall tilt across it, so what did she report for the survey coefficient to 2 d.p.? 0.08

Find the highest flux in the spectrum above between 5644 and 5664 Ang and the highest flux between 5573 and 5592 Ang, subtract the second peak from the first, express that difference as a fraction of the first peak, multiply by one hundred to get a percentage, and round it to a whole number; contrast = -14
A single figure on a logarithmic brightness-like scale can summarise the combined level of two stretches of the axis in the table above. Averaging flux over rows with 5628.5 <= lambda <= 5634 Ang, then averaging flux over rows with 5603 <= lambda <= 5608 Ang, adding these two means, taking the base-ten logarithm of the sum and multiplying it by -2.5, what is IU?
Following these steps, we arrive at -5.28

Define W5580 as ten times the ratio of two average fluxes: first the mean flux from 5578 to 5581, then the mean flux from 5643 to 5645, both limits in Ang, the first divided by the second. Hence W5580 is 9.7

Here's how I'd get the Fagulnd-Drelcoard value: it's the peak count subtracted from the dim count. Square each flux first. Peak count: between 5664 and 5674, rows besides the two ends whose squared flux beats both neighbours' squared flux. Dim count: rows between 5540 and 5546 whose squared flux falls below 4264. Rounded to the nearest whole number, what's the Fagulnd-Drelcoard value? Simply 1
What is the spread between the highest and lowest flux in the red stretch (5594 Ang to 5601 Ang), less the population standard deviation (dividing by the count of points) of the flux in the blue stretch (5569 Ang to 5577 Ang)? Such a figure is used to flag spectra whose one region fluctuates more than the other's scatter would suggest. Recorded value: 10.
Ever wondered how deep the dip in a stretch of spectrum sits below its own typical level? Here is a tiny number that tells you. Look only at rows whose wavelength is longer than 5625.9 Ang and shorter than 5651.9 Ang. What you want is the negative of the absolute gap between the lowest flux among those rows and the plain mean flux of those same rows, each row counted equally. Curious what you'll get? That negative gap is -9.3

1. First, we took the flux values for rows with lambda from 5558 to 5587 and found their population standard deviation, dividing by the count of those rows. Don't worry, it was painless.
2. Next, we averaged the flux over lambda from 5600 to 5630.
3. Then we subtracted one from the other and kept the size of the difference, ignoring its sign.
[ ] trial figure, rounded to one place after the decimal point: 60.3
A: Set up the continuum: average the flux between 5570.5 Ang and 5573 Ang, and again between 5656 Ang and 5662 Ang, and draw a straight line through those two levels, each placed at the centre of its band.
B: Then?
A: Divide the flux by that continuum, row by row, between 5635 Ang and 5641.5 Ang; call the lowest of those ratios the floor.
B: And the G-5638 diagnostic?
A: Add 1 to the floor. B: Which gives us 2.01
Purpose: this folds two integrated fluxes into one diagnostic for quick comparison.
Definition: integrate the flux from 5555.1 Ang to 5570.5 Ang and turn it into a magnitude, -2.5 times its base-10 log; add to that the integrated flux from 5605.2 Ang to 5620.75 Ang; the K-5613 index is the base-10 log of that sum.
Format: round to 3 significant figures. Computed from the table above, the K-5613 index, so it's 2.99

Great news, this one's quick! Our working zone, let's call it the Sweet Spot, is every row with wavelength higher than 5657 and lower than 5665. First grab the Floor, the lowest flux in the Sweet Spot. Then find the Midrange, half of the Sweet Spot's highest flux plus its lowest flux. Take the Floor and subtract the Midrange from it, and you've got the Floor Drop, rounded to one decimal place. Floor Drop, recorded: -2.5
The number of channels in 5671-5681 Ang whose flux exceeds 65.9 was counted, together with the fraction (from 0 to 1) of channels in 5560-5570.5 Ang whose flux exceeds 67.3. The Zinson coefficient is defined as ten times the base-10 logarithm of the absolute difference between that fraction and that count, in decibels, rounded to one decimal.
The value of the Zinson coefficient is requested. 0.0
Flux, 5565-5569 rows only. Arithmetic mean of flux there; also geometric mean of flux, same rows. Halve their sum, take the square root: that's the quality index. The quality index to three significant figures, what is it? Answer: 7.73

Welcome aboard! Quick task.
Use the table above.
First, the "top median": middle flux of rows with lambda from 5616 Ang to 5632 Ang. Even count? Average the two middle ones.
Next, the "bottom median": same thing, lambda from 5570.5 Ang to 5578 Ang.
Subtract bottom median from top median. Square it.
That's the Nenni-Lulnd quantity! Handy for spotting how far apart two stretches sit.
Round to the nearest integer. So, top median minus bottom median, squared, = 20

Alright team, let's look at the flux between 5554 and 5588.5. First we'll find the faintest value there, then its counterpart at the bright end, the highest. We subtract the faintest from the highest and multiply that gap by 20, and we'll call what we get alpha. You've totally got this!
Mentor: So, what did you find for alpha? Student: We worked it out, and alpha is 429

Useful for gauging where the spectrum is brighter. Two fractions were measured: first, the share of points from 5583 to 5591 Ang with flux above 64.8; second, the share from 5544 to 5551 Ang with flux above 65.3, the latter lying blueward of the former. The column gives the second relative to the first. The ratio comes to 6.0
